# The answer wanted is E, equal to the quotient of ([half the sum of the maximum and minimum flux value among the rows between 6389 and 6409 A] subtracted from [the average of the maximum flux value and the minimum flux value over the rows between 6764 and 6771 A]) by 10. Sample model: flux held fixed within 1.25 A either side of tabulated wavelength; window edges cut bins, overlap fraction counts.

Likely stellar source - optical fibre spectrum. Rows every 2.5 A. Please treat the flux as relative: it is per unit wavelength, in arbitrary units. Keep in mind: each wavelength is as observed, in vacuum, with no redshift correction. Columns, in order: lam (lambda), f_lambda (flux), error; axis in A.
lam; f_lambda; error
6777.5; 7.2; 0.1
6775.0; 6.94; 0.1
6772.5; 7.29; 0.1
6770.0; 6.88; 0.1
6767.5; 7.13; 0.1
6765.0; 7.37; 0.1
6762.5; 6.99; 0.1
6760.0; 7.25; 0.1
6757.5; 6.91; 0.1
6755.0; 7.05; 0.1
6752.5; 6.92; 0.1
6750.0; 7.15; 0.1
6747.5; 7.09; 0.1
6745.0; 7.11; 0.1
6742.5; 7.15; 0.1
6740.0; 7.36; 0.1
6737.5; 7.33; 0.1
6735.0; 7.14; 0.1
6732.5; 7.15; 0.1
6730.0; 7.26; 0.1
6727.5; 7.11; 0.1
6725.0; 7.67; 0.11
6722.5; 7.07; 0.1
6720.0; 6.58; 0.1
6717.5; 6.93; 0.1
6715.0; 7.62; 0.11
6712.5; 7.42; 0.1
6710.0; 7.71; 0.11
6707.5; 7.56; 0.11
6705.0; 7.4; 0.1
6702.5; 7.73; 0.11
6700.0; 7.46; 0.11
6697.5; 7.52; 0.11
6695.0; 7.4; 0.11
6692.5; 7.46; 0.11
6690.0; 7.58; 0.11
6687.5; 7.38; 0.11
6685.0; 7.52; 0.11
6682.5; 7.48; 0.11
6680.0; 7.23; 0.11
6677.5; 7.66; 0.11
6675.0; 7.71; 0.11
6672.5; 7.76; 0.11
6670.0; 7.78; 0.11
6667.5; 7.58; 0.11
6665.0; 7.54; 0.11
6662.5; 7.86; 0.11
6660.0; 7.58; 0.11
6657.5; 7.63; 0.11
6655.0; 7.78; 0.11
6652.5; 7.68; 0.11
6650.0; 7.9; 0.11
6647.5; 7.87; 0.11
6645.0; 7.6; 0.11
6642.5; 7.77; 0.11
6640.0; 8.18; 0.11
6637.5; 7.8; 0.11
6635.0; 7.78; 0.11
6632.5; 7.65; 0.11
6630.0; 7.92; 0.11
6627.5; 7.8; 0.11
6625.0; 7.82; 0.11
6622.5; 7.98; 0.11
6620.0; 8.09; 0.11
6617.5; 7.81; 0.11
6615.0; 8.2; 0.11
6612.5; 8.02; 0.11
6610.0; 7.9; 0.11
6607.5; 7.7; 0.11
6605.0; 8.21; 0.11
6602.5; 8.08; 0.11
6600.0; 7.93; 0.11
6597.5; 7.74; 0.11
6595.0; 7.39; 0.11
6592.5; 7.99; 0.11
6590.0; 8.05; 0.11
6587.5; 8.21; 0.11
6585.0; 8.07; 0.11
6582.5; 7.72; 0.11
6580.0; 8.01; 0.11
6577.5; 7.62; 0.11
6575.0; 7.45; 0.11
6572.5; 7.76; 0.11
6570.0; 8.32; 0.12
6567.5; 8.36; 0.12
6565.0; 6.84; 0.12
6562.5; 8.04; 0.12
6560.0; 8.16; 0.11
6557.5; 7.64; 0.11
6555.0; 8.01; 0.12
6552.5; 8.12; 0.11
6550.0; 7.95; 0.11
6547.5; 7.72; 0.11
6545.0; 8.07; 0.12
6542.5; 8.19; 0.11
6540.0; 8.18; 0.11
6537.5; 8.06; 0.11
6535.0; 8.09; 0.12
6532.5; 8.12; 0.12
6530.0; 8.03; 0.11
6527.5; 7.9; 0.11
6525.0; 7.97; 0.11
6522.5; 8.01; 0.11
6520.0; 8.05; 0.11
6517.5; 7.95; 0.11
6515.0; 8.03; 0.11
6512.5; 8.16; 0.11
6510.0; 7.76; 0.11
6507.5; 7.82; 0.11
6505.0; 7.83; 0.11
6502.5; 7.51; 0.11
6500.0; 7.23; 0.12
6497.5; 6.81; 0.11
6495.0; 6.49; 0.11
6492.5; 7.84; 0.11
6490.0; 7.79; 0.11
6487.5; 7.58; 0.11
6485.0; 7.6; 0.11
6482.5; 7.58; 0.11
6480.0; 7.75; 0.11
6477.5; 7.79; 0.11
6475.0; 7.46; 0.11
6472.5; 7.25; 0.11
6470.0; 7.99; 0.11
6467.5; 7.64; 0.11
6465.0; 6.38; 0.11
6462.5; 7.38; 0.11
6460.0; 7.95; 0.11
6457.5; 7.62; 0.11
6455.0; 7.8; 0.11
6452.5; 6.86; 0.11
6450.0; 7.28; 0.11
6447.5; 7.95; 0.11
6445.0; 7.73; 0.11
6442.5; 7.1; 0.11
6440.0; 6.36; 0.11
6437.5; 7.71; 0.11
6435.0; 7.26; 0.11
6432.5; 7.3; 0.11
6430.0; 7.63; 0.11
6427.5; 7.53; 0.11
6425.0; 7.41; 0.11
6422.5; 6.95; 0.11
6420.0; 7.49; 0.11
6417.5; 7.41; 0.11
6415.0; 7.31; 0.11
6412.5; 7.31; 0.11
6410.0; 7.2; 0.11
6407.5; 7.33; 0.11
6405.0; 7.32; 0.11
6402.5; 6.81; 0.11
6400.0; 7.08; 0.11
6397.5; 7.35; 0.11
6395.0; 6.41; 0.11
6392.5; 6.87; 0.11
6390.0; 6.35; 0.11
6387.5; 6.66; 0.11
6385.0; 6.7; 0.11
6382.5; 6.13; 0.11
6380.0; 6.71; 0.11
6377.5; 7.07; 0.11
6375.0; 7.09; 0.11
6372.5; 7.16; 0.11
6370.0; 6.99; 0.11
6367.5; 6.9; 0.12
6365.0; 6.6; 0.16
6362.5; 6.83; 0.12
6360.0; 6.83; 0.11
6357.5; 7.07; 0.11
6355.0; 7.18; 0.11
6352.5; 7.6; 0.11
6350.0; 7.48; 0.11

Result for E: 0.03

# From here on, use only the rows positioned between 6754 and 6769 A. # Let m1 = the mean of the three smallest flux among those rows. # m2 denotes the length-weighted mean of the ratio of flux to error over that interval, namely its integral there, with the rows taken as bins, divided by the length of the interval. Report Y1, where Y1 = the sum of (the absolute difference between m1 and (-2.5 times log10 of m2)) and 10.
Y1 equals 21.6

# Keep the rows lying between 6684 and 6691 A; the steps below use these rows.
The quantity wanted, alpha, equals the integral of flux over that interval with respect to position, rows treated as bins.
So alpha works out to 52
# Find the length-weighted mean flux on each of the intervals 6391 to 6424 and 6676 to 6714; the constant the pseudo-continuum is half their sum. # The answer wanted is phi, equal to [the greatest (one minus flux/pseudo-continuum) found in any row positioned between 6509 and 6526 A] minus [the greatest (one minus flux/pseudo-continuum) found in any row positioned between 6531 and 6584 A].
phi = -0.13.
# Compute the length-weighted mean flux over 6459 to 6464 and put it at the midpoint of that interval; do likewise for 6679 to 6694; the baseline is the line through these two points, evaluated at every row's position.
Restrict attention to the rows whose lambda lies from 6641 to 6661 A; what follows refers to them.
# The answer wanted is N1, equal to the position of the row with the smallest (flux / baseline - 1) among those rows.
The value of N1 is 6660.0 A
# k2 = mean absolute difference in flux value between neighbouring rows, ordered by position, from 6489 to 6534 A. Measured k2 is 0.23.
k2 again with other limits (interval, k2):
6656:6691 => 0.16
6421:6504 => 0.45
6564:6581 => 0.50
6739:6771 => 0.19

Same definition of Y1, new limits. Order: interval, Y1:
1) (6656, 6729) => 21.5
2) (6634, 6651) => 22.3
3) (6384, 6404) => 20.9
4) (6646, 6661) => 22.2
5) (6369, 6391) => 20.9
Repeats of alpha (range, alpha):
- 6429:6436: 52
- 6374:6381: 49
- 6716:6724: 55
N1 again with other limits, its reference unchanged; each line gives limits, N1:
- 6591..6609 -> 6595.0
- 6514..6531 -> 6527.5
